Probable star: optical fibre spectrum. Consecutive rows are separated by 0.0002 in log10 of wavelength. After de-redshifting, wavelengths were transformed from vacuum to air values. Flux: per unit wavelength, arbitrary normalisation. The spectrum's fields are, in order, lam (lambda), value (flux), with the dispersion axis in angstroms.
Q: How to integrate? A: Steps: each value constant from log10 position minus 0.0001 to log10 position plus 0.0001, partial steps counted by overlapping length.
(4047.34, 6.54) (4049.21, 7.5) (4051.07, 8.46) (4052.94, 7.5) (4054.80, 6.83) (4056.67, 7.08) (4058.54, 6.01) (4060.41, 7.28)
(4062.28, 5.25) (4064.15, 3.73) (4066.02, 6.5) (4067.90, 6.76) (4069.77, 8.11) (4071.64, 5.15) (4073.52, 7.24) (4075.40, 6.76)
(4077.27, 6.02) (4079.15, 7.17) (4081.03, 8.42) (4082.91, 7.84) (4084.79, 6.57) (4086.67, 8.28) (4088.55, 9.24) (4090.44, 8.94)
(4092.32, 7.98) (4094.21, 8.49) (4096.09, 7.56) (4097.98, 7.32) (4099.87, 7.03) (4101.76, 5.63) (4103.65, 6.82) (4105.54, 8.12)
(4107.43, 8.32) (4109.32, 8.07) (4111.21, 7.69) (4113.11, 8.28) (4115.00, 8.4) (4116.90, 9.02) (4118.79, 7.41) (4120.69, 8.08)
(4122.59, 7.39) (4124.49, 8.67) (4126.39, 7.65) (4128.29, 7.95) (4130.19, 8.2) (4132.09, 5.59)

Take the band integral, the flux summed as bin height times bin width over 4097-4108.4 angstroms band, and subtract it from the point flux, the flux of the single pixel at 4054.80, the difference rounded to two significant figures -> -75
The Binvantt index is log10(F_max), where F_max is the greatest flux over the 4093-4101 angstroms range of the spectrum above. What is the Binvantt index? 0.929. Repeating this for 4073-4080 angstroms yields 0.860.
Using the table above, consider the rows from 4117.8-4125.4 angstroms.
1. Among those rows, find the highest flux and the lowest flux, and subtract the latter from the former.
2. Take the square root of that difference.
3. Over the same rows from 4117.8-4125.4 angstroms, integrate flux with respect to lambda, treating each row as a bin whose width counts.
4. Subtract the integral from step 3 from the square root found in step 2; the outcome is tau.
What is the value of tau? -59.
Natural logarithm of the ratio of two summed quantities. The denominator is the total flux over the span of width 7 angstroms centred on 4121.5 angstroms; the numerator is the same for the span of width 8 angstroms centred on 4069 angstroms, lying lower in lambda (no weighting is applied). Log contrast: -0.17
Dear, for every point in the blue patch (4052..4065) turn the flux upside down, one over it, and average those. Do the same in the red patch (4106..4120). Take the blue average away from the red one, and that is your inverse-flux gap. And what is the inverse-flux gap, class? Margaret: -0.046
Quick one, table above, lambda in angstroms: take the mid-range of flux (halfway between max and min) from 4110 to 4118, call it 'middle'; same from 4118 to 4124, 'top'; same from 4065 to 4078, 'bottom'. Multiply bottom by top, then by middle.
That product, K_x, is 428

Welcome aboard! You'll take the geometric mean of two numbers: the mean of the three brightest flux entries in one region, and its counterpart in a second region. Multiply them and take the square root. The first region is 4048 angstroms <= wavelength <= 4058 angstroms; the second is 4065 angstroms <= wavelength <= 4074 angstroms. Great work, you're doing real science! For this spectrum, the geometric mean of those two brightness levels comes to 7.6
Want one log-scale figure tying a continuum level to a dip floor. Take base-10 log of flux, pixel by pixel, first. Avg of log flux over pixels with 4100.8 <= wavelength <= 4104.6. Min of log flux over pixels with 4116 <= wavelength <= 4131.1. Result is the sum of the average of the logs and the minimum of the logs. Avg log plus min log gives 1.66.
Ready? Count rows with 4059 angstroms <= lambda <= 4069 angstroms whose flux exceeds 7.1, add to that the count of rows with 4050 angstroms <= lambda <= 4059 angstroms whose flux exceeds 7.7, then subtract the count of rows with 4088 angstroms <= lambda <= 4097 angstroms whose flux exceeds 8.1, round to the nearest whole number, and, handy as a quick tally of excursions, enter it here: -1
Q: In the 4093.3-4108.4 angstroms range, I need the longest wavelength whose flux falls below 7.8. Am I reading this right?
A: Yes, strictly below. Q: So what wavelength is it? 4103.65 angstroms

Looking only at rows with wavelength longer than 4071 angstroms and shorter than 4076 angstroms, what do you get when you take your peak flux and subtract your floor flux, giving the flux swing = 2.1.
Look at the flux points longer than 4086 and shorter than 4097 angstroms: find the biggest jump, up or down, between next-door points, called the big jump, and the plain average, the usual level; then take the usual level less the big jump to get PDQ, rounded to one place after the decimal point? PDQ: 7.5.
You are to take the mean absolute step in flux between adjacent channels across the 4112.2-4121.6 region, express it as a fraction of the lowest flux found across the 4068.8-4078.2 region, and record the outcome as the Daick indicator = 0.147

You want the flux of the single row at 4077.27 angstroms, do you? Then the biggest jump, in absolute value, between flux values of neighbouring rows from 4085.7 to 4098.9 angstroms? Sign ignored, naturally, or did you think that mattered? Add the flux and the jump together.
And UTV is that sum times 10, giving 70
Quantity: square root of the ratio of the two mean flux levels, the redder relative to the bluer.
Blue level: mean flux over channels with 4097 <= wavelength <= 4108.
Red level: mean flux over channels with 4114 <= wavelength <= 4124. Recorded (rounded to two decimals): 1.06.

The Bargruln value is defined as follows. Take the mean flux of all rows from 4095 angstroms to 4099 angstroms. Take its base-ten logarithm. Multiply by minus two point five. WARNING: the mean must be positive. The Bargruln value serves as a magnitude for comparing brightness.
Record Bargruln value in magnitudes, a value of -2.18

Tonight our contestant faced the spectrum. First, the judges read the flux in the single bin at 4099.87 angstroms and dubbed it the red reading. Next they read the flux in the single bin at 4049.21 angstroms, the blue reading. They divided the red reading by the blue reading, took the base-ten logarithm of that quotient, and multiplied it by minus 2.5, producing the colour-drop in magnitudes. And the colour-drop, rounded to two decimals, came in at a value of 0.07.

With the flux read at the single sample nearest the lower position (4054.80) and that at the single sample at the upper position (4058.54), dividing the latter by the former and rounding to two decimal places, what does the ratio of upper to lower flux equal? 0.88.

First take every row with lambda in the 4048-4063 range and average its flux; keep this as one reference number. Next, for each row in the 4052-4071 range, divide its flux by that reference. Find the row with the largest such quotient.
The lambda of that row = 4069.77 angstroms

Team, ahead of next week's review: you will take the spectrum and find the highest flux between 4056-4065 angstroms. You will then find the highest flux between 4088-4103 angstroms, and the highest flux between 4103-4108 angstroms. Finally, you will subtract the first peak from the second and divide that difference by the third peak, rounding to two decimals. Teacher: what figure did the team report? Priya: 0.24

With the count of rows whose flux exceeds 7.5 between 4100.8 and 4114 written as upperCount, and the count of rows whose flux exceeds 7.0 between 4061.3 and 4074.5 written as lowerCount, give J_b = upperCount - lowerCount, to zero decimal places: 3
